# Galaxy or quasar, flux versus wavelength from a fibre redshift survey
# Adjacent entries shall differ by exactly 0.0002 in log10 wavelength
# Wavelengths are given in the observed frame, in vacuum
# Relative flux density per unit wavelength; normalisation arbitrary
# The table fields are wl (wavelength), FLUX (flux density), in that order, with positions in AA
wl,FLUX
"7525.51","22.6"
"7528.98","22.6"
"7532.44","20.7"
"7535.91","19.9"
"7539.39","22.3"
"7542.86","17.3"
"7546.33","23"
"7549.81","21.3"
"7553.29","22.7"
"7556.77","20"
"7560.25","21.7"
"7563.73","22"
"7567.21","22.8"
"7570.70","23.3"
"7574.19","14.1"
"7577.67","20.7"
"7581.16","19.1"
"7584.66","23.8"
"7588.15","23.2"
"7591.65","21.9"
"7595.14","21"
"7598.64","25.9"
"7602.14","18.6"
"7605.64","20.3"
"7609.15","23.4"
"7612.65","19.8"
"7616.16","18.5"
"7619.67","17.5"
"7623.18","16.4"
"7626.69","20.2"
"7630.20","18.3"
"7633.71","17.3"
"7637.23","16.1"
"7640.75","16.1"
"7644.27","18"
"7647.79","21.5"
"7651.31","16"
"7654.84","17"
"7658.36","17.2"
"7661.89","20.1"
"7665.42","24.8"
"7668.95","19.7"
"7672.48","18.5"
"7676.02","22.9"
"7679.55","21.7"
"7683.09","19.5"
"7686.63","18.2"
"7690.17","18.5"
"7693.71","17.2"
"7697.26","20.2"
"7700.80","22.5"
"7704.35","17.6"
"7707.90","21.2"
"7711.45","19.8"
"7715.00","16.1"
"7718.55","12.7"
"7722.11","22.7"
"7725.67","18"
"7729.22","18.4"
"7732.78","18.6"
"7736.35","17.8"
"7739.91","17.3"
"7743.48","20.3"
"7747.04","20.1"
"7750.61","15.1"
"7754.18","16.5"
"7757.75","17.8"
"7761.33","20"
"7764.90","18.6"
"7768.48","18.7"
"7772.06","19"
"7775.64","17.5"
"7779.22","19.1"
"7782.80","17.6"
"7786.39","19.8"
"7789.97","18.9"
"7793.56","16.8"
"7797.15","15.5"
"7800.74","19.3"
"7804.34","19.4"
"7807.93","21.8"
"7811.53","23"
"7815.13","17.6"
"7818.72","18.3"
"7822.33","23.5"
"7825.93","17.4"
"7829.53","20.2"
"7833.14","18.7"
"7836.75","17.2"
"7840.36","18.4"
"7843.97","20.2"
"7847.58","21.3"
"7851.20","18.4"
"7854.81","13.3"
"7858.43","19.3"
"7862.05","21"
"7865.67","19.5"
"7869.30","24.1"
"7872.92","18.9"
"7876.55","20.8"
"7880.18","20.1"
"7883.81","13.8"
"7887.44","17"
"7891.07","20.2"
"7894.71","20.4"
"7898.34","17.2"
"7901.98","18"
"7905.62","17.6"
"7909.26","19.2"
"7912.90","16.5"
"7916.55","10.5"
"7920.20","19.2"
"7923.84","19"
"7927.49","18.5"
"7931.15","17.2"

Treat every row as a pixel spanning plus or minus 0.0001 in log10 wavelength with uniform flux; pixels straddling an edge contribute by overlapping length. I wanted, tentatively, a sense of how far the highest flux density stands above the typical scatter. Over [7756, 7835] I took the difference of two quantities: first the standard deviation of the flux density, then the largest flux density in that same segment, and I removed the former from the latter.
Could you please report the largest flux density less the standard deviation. 21.6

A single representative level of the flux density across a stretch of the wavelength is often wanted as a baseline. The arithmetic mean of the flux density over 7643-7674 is 19.2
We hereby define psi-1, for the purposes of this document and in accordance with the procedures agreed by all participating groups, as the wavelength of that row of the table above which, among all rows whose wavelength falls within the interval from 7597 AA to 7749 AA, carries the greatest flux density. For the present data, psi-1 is 7598.64 AA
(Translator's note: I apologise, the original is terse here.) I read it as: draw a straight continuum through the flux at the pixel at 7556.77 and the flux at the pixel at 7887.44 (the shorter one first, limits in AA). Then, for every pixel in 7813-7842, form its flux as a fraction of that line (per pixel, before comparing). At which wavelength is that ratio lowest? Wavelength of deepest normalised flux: 7836.75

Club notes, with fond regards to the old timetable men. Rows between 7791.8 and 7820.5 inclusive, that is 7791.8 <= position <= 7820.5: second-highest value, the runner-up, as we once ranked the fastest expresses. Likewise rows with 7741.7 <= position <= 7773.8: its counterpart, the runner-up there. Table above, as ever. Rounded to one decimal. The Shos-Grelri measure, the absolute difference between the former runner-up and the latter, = 1.7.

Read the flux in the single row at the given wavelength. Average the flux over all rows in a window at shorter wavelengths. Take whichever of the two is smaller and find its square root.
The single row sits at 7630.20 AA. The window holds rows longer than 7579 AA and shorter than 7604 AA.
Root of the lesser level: 4.28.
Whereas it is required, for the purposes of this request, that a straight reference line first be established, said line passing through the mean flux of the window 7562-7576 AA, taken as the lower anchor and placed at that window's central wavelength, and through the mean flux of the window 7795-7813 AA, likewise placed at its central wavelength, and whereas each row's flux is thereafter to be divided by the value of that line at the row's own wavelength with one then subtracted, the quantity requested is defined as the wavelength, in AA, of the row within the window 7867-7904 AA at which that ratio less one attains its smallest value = 7883.81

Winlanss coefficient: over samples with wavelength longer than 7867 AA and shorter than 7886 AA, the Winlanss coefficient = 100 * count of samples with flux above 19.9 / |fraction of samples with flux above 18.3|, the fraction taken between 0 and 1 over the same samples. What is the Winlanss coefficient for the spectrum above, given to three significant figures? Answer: 375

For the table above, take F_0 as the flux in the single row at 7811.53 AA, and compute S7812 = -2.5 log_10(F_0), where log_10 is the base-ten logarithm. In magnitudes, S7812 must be -3.40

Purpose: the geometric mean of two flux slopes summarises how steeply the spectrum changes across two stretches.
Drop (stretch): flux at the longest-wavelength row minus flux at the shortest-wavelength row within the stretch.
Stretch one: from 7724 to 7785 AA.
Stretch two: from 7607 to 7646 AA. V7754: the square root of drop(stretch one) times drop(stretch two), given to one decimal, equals 1.5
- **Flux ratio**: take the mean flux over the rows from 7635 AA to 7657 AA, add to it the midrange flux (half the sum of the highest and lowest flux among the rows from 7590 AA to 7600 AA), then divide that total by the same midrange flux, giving 1.74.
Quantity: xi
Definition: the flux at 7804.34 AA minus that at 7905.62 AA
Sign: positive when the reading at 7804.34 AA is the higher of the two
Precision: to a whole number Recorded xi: 2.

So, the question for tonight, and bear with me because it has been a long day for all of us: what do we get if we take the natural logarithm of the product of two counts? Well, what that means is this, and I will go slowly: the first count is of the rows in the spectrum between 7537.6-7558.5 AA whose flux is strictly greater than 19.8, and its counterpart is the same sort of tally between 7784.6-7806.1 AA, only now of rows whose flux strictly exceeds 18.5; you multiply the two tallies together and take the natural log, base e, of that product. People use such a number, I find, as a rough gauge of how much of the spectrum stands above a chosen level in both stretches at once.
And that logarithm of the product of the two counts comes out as 3.0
